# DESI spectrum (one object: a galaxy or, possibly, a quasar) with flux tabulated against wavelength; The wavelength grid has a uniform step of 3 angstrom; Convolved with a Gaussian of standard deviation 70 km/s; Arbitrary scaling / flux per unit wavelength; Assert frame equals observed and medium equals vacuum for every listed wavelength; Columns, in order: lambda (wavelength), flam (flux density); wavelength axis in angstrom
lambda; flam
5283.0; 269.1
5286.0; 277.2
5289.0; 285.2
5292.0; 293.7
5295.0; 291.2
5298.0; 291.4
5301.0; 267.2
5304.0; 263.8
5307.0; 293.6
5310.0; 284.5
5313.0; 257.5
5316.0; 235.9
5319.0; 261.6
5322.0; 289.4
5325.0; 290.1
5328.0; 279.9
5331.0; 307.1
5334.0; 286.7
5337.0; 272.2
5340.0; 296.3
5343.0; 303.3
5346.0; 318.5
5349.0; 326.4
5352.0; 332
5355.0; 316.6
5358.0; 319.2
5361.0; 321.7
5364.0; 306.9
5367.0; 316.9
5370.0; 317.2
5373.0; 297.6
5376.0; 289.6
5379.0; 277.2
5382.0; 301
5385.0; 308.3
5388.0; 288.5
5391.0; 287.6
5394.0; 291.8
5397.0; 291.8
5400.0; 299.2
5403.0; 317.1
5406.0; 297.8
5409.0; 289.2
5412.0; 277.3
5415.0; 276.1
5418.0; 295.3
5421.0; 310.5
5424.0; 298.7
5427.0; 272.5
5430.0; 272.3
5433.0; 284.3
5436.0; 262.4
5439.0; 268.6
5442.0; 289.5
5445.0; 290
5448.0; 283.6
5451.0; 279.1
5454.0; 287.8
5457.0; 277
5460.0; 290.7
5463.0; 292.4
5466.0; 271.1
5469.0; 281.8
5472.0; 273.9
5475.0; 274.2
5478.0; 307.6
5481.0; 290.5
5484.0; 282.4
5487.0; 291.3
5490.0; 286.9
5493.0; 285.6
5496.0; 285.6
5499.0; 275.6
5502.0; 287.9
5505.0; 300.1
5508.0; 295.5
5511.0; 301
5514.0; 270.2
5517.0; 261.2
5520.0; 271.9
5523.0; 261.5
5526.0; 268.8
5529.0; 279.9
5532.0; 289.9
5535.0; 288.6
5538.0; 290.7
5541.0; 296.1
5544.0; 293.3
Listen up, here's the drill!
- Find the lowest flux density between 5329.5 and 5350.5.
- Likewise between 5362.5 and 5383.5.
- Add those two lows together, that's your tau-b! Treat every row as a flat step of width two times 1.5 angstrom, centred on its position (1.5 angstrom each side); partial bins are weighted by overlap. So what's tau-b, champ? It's 549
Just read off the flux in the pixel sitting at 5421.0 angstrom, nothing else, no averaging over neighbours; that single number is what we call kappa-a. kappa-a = 310.5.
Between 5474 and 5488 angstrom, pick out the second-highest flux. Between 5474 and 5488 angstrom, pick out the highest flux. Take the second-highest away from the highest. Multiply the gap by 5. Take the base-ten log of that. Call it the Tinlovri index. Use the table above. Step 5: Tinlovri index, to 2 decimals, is 1.91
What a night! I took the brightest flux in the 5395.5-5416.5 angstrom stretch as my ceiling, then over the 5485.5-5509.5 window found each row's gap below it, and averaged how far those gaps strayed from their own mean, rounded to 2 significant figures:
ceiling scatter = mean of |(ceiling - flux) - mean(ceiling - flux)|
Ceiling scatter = 5.3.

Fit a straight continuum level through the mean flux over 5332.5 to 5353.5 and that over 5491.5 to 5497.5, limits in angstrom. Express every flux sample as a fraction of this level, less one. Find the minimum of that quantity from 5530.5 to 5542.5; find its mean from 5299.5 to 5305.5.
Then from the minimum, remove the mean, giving 0.17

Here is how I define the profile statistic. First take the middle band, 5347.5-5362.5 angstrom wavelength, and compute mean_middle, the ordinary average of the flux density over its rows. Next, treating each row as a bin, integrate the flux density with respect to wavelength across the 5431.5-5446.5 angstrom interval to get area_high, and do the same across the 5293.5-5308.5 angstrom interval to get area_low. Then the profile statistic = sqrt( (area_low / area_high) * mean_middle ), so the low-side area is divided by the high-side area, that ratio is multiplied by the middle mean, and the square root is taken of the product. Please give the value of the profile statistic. 18.1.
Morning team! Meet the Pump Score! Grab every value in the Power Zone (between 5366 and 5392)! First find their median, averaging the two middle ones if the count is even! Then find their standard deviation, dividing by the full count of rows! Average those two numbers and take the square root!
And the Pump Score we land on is 12.5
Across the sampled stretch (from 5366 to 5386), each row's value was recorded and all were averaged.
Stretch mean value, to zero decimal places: 301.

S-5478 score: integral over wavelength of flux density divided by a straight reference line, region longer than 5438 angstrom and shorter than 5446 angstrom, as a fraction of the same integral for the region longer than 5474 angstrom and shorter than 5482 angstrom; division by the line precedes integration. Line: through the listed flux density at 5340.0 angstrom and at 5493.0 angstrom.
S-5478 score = 0.96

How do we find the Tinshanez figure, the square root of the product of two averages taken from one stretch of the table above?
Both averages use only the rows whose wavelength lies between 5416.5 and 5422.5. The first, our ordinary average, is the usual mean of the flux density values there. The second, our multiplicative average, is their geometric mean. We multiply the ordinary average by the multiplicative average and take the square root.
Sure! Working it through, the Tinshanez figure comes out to 303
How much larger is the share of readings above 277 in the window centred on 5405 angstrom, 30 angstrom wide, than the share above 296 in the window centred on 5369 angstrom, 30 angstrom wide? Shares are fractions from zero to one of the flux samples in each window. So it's 0.1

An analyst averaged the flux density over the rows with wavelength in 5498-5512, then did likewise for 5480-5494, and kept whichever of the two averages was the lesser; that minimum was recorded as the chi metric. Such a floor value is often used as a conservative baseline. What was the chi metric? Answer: 287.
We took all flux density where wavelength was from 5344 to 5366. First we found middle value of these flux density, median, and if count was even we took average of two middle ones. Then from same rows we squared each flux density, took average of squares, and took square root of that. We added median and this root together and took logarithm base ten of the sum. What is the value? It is 2.806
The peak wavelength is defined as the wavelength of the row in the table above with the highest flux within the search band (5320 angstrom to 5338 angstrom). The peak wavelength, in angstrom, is 5331.0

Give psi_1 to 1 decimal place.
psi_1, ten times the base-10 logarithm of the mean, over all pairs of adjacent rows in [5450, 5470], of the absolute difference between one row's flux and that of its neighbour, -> 10.5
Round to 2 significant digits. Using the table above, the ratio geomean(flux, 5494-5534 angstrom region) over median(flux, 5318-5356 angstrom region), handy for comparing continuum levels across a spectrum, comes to 0.95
